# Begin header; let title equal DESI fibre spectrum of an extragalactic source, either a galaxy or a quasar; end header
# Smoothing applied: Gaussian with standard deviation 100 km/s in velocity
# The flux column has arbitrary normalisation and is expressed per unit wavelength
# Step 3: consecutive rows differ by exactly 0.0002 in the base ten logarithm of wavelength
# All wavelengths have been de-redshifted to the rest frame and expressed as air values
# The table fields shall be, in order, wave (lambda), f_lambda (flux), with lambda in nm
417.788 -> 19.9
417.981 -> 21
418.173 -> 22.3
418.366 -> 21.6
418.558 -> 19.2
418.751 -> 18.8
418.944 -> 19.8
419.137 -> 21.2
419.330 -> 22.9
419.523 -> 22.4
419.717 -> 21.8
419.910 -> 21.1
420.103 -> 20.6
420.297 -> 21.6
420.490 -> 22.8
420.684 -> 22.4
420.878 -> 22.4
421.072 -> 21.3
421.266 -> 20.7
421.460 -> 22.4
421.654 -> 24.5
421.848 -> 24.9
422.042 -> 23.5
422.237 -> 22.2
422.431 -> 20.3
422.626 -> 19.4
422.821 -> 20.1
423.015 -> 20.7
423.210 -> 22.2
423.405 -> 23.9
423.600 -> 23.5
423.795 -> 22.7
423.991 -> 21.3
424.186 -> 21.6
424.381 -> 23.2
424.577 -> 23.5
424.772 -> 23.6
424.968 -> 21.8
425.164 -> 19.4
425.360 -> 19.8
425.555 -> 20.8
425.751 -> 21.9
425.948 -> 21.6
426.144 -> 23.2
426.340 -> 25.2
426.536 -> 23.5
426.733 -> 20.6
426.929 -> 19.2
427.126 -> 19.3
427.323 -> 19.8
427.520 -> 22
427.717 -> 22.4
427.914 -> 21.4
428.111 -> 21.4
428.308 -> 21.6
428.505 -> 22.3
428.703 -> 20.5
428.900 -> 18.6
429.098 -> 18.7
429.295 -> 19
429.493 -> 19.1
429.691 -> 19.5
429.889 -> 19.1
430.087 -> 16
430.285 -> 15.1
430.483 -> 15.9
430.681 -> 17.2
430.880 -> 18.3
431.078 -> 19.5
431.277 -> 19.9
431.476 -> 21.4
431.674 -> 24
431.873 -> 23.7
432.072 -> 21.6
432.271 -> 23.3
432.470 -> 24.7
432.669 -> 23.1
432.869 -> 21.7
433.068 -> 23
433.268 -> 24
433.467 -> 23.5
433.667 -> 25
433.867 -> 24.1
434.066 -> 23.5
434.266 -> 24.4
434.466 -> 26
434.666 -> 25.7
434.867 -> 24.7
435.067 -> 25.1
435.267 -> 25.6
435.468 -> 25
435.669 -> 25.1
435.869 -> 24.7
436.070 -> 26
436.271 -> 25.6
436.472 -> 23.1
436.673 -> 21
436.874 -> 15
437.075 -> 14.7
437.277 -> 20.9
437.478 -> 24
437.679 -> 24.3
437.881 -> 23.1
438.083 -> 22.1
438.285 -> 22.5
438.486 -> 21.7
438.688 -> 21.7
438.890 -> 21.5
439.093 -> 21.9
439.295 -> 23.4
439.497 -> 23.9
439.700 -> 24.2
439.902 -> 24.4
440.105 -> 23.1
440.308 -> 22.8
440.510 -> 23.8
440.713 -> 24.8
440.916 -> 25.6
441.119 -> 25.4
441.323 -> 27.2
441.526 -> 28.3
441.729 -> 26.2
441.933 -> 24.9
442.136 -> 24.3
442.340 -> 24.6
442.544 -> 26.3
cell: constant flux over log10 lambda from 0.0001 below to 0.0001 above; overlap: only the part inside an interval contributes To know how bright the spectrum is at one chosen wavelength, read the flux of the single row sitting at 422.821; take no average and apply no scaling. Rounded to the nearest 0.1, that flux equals 20.1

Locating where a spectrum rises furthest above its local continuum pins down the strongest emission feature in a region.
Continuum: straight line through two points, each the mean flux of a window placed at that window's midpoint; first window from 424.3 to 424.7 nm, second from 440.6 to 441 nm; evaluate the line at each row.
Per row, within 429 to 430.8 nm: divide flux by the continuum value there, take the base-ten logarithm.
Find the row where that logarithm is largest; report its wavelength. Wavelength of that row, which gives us 429.691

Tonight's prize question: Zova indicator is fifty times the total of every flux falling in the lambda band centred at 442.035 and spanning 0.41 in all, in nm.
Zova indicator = 2460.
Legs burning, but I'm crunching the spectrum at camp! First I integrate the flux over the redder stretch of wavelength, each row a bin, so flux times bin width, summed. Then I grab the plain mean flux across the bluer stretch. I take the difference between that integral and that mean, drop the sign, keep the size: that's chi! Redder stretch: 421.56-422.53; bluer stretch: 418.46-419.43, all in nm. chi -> 2.0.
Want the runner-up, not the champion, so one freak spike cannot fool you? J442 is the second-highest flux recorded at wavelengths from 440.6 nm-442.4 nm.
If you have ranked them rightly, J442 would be 27.2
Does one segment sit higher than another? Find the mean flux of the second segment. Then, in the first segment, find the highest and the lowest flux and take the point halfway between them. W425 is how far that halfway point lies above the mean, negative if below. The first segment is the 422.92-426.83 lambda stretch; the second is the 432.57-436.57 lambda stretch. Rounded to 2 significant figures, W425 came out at -2.1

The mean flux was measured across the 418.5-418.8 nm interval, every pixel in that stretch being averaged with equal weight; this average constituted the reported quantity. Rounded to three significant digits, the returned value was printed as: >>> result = 19.0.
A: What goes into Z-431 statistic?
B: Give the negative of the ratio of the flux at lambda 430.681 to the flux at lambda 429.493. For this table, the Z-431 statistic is -0.9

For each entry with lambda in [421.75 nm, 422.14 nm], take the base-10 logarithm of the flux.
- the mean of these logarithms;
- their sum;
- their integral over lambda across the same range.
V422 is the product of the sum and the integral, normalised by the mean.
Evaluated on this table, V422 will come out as 1.08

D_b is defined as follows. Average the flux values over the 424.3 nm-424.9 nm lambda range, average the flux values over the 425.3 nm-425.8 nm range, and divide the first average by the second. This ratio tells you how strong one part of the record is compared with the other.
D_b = 1.12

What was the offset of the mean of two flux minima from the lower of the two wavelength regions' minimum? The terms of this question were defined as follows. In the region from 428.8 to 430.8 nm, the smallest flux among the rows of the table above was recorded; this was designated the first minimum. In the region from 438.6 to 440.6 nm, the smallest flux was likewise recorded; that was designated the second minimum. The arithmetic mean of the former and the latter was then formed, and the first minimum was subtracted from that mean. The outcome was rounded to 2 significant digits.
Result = 3.2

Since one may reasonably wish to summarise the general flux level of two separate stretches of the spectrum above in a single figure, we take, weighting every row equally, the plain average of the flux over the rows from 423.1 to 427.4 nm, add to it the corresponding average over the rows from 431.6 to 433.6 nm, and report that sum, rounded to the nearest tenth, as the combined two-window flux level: 45.2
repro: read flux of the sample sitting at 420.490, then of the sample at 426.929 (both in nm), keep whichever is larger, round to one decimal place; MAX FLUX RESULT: 22.8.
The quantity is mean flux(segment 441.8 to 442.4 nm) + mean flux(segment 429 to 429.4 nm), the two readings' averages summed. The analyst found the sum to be 43.5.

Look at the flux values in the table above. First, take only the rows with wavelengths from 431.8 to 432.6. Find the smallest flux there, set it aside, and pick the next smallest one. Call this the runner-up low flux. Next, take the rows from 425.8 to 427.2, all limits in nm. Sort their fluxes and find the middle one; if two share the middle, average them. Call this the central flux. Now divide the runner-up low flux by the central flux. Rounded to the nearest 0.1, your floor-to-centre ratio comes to 1.1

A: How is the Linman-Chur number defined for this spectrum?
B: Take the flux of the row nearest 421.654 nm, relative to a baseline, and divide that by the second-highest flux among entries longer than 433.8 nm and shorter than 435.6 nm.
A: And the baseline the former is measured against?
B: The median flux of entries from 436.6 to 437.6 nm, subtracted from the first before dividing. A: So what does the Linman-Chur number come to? 0.140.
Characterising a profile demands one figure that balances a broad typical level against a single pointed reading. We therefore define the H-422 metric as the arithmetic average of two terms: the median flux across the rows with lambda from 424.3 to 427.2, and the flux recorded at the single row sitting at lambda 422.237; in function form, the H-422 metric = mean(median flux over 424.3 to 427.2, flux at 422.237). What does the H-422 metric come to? 22.0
